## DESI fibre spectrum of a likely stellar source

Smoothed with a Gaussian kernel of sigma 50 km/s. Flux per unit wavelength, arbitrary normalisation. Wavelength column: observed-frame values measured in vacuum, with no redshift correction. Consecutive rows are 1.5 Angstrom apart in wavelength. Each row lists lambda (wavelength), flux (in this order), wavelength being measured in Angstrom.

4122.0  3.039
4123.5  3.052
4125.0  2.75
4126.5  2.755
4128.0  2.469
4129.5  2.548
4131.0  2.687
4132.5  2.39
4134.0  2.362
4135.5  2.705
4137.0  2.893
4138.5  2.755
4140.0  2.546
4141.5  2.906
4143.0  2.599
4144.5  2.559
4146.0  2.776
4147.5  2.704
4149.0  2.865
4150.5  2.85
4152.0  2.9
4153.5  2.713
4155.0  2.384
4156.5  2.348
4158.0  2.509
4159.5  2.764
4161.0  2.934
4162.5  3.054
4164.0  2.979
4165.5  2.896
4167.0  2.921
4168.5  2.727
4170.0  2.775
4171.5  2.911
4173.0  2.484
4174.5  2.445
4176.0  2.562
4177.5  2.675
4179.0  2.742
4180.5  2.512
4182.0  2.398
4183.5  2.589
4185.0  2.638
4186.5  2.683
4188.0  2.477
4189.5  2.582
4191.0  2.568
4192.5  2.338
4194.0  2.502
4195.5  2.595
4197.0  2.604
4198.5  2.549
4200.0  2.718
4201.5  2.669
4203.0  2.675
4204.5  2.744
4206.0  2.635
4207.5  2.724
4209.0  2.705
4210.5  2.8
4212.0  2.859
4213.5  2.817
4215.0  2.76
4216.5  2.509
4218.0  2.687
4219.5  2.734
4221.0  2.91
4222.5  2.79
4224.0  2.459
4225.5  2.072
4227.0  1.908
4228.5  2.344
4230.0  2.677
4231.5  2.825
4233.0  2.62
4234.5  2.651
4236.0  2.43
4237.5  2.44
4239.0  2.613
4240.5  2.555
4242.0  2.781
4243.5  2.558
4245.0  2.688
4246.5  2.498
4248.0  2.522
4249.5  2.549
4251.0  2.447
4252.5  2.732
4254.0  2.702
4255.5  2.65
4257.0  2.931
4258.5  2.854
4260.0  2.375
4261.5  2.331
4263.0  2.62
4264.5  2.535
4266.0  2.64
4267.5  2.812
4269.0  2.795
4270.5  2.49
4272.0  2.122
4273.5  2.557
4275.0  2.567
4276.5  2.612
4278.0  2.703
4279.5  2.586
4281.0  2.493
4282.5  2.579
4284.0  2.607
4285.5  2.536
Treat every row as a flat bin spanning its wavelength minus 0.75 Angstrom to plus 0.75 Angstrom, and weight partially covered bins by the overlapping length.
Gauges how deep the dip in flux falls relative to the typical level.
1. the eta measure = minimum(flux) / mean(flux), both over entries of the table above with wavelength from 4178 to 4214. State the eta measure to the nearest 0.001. 0.889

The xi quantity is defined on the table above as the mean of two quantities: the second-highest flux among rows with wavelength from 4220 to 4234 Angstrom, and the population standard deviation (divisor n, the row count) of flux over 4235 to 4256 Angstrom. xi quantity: 1.47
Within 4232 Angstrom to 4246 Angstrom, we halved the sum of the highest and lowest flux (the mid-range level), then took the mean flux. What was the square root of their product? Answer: 2.60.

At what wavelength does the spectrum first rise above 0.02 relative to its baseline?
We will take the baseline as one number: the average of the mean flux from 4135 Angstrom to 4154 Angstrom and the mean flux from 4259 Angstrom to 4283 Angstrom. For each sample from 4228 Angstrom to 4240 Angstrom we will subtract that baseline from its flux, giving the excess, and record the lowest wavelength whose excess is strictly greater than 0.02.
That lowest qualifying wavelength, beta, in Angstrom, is 4230.0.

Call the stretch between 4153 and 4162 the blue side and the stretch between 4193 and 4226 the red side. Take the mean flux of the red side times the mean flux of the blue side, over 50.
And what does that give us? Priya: 0.139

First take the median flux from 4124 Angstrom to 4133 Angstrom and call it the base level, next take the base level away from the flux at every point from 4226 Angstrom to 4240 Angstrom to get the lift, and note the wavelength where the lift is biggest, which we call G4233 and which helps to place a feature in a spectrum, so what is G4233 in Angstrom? 4231.5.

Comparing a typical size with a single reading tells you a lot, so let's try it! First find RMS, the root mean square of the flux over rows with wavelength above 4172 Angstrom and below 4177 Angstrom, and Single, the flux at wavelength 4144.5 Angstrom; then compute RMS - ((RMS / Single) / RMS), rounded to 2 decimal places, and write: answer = 2.11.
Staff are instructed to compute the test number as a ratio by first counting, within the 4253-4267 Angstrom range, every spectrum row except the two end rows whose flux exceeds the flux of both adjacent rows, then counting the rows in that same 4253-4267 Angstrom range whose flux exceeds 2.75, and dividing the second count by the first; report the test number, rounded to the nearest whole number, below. 1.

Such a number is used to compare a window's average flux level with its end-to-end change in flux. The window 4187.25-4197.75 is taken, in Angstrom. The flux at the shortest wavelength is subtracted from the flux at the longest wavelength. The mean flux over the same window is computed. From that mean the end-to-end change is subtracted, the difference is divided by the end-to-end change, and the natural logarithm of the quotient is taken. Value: 2.94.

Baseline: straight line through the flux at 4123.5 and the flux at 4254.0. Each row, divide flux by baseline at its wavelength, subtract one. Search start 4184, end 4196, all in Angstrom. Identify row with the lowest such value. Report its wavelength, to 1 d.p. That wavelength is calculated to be 4192.5 Angstrom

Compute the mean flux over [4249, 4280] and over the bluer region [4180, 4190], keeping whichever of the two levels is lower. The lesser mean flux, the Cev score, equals 2.55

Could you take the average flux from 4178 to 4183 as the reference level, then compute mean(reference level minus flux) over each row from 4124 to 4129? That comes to -0.11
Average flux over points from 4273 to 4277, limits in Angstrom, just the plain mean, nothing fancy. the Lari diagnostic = 2.58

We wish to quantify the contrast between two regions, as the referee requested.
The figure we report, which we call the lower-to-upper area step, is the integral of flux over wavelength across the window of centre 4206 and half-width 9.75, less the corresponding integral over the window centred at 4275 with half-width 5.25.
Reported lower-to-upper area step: 26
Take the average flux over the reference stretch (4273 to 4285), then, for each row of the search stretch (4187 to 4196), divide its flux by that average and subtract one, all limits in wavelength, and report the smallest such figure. -0.10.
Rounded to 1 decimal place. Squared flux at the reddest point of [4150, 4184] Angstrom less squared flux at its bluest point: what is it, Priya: -1.4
